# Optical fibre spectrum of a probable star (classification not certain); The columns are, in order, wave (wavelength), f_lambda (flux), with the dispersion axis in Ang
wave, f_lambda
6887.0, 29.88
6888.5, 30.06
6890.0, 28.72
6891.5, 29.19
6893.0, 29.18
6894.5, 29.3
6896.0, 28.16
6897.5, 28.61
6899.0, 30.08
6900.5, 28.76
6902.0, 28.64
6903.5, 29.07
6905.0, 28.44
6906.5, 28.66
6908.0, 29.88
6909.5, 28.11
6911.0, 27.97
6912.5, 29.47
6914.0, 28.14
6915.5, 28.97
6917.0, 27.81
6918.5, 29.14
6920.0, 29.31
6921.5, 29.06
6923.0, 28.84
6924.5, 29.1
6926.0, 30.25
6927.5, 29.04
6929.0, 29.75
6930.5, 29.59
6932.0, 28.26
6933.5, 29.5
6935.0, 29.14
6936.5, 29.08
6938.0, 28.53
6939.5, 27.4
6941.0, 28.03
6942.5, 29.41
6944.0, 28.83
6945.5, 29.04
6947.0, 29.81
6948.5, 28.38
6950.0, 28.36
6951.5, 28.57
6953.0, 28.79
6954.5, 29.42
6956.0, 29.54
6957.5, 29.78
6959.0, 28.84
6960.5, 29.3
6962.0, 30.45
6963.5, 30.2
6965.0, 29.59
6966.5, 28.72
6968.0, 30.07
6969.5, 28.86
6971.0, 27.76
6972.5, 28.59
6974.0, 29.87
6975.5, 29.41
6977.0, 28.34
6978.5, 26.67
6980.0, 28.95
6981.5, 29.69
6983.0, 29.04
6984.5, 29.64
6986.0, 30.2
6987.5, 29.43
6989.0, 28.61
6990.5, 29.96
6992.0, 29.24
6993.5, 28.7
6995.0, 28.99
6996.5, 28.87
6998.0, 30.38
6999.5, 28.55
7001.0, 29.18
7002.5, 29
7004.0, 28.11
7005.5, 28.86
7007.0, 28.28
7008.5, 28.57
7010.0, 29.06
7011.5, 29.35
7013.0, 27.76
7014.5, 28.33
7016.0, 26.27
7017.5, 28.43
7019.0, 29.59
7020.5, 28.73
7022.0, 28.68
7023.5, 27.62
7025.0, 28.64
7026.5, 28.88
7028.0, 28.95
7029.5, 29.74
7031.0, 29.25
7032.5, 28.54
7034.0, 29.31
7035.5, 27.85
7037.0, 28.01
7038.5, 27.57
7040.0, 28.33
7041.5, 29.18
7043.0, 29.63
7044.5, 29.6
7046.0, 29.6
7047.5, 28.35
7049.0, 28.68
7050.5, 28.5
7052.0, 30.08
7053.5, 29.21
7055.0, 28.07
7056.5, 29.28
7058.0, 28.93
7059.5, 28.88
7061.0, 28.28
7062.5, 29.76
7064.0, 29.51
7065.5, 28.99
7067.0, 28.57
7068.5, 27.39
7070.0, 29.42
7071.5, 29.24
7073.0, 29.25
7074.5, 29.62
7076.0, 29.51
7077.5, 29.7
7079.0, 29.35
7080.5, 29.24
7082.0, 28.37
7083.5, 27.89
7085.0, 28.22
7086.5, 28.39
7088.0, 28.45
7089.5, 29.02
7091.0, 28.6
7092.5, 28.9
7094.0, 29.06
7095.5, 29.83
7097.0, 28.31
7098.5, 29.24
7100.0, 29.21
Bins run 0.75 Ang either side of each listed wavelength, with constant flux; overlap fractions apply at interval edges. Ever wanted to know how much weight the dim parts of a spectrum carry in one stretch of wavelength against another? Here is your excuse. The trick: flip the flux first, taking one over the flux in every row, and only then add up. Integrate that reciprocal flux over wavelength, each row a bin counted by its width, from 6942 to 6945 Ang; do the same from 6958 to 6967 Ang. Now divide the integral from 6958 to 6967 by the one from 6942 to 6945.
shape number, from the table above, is 3.0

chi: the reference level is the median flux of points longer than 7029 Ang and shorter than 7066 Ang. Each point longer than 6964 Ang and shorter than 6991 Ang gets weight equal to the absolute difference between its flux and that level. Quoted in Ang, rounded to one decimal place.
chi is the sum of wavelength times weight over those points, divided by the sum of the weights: 6978.0 Ang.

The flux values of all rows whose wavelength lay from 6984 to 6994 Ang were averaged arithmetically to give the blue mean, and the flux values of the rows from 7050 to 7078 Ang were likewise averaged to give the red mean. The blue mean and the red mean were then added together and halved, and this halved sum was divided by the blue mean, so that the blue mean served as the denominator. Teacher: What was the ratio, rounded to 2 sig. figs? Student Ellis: 0.99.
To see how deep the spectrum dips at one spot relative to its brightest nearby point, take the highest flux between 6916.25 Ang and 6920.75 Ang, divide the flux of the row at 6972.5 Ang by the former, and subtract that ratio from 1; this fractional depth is 0.025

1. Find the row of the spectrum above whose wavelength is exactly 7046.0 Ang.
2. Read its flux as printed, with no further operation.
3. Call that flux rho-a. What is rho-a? 29.6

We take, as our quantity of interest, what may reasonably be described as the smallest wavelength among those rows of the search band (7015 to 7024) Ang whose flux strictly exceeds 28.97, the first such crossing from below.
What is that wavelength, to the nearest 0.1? 7019.0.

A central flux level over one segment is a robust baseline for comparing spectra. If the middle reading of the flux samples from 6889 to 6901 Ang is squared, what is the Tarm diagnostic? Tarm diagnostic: 839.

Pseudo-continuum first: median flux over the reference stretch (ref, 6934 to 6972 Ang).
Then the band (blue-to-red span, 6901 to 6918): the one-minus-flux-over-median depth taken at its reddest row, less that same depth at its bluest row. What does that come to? 0.029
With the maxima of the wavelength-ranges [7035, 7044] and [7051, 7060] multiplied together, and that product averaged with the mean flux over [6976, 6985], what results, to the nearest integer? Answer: 460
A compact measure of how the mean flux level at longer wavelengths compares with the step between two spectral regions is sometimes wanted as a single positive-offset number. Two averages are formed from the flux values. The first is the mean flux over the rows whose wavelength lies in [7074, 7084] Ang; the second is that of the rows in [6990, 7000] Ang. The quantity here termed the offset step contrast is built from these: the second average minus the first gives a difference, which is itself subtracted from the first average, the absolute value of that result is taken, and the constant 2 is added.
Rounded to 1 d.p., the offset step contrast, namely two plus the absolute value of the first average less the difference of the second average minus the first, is 31.0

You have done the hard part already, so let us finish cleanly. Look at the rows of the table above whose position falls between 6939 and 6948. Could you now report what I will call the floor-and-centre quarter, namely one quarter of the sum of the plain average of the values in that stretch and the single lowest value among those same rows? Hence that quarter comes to 14.0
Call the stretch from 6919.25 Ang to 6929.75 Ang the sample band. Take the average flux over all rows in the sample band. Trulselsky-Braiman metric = 29.3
